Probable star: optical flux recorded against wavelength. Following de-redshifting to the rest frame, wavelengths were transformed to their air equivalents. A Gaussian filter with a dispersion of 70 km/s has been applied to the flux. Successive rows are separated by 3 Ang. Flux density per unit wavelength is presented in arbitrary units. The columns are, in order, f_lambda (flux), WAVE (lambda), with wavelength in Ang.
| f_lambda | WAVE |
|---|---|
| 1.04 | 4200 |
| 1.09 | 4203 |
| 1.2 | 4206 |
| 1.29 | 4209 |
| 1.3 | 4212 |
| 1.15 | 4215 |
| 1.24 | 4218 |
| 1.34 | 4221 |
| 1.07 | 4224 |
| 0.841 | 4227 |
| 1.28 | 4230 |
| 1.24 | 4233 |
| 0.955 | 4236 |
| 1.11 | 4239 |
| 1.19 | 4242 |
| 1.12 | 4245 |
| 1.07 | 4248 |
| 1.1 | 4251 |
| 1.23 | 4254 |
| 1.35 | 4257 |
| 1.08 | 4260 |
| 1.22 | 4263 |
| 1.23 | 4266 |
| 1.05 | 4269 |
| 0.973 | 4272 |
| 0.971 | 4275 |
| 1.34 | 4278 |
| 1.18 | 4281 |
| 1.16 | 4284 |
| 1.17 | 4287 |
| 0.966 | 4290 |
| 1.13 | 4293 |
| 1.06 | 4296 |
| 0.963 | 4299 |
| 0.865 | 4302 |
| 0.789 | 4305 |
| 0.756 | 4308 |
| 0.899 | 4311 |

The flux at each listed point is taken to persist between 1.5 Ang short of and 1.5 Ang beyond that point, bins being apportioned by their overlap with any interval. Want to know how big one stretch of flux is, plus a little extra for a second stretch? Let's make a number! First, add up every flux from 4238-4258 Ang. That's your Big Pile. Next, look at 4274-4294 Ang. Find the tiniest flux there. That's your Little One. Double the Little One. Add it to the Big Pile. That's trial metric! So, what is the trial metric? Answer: 10.1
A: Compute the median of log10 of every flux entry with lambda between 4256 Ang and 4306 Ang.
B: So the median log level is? 0.033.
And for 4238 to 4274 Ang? 0.047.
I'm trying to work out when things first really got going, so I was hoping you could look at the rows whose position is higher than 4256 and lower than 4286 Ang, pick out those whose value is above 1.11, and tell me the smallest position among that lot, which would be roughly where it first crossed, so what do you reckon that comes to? 4257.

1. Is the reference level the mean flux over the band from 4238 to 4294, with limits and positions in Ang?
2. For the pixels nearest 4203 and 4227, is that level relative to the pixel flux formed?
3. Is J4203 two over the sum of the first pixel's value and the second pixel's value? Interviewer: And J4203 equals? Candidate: 0.83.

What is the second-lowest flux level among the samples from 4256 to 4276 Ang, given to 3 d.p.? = 0.973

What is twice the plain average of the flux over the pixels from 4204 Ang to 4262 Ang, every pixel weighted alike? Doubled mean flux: 2.33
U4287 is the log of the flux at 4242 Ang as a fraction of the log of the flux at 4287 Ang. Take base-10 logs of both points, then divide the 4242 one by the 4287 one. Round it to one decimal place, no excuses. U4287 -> 1.1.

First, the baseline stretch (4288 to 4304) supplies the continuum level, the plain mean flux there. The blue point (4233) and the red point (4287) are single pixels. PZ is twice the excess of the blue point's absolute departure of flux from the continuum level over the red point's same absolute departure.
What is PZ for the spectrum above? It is 0.14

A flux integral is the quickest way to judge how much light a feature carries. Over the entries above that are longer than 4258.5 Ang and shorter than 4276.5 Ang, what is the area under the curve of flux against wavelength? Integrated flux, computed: 20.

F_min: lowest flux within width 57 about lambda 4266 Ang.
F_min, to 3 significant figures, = 0.966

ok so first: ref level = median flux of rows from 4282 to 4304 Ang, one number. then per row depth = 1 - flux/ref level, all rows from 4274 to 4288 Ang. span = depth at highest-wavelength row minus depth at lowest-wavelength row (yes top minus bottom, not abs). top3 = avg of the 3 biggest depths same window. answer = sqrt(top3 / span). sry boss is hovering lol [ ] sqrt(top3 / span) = 0.45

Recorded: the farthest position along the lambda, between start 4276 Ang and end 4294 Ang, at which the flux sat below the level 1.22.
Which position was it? 4293 Ang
